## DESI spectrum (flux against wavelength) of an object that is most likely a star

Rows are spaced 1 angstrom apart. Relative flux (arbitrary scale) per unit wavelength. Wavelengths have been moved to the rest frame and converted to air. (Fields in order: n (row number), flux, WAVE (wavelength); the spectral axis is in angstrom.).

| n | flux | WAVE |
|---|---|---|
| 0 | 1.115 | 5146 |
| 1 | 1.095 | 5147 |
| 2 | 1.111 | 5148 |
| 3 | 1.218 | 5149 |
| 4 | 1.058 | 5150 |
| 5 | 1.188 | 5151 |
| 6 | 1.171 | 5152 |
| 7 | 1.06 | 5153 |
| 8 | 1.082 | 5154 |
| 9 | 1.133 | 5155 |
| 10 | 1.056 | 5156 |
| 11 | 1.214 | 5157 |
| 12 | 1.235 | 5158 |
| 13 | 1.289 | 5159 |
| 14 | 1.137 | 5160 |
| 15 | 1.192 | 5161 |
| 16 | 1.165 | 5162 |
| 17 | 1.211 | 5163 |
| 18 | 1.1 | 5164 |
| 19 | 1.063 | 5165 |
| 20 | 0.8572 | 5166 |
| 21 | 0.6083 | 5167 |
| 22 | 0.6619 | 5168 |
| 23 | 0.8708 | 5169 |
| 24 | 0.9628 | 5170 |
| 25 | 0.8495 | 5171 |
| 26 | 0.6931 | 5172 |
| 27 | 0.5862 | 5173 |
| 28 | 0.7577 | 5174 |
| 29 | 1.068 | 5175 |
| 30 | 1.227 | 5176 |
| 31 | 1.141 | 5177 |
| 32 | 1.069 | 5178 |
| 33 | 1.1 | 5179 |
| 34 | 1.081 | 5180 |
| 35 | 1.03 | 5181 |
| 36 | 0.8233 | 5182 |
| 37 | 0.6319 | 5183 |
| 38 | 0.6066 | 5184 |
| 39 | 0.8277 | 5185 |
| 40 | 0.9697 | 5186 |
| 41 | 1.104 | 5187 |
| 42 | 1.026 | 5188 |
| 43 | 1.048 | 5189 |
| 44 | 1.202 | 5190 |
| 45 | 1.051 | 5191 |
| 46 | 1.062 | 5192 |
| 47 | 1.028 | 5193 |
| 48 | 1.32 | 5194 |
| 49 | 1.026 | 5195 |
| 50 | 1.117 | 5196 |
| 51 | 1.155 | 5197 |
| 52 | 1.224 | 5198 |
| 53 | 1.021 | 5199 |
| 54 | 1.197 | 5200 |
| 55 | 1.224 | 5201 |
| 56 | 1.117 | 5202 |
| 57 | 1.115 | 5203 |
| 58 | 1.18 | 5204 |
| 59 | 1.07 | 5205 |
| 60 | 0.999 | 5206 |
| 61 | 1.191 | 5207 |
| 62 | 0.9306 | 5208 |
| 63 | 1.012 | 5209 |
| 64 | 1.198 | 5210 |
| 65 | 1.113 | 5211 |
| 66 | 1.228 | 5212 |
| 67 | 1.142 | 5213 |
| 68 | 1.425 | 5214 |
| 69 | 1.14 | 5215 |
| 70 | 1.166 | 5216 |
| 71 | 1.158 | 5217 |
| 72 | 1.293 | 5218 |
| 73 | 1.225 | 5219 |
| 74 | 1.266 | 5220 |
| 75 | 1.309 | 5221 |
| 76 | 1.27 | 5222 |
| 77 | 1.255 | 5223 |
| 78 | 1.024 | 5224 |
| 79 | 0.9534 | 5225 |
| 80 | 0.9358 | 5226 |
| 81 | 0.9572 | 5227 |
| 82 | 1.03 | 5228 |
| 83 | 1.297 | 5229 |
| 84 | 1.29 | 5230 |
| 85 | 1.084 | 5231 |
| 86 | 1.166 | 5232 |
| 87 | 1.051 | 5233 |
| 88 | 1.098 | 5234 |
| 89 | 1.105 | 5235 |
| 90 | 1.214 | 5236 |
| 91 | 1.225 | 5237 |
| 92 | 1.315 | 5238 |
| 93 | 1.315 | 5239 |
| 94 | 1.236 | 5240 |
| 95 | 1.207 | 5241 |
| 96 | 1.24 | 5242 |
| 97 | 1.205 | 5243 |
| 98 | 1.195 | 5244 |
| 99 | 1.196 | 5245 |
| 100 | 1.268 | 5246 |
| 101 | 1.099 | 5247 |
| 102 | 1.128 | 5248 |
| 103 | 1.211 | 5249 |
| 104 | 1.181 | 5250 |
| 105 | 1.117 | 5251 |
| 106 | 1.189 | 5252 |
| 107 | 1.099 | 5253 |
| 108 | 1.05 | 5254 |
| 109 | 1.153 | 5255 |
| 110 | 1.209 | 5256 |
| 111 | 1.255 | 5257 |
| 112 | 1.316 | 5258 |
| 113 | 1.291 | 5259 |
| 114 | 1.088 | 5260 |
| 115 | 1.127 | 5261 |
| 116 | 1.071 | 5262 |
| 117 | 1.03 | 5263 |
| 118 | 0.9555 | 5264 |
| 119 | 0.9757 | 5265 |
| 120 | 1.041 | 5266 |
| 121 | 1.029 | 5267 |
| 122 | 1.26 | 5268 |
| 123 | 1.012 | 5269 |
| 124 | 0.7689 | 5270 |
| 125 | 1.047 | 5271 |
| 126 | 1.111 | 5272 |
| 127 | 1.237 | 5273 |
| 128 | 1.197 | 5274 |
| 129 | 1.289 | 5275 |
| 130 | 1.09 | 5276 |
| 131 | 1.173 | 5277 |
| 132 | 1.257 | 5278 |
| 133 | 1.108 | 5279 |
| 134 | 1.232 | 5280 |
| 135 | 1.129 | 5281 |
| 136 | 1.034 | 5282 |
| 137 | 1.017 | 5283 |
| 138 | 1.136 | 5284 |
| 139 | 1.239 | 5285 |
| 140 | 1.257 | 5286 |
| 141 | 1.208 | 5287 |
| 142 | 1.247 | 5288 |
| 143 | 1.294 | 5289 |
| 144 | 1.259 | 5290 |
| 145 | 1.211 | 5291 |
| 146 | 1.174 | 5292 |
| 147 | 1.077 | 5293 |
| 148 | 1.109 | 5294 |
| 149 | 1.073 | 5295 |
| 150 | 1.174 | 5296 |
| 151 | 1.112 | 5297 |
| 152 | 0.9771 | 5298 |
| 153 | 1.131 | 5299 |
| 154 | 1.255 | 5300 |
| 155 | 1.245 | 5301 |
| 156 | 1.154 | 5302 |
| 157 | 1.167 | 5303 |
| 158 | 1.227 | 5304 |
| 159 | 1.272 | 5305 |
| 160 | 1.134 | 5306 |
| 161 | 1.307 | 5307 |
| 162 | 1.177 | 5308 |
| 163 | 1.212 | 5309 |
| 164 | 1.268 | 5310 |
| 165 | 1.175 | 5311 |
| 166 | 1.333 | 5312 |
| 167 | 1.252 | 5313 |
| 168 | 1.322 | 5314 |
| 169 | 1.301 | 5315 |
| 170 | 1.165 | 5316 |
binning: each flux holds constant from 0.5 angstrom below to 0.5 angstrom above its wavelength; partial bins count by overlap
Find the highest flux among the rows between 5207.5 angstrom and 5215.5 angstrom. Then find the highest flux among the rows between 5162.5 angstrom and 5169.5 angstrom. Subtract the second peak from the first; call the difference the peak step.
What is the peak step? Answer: 0.21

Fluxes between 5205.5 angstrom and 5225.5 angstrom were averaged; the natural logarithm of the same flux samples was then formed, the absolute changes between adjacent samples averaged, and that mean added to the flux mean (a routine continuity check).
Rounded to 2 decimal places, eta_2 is 1.27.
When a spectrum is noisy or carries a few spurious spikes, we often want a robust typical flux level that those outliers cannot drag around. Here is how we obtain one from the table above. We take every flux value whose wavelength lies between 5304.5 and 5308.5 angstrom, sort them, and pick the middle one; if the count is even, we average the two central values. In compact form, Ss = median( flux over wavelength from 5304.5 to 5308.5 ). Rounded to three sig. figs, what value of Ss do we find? 1.22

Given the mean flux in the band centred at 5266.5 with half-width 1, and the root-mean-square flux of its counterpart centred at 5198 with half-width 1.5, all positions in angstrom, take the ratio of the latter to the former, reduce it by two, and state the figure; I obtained -0.90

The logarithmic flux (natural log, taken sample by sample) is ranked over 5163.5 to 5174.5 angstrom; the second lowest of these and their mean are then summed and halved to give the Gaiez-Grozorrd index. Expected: -0.36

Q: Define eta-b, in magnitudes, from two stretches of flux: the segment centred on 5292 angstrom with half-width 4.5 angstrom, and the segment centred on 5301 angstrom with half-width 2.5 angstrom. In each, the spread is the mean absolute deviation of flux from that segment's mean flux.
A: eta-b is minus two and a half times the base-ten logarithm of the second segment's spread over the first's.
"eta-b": 0.3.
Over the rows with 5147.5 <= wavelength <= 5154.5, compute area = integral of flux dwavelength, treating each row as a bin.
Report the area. 7.9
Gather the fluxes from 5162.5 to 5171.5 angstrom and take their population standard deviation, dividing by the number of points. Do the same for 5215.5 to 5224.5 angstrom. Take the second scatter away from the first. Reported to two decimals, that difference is 0.10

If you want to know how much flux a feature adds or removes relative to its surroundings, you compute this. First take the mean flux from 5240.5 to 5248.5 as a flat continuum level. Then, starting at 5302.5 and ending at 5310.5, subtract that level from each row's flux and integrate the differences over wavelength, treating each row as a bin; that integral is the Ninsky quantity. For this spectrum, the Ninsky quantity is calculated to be 0.2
